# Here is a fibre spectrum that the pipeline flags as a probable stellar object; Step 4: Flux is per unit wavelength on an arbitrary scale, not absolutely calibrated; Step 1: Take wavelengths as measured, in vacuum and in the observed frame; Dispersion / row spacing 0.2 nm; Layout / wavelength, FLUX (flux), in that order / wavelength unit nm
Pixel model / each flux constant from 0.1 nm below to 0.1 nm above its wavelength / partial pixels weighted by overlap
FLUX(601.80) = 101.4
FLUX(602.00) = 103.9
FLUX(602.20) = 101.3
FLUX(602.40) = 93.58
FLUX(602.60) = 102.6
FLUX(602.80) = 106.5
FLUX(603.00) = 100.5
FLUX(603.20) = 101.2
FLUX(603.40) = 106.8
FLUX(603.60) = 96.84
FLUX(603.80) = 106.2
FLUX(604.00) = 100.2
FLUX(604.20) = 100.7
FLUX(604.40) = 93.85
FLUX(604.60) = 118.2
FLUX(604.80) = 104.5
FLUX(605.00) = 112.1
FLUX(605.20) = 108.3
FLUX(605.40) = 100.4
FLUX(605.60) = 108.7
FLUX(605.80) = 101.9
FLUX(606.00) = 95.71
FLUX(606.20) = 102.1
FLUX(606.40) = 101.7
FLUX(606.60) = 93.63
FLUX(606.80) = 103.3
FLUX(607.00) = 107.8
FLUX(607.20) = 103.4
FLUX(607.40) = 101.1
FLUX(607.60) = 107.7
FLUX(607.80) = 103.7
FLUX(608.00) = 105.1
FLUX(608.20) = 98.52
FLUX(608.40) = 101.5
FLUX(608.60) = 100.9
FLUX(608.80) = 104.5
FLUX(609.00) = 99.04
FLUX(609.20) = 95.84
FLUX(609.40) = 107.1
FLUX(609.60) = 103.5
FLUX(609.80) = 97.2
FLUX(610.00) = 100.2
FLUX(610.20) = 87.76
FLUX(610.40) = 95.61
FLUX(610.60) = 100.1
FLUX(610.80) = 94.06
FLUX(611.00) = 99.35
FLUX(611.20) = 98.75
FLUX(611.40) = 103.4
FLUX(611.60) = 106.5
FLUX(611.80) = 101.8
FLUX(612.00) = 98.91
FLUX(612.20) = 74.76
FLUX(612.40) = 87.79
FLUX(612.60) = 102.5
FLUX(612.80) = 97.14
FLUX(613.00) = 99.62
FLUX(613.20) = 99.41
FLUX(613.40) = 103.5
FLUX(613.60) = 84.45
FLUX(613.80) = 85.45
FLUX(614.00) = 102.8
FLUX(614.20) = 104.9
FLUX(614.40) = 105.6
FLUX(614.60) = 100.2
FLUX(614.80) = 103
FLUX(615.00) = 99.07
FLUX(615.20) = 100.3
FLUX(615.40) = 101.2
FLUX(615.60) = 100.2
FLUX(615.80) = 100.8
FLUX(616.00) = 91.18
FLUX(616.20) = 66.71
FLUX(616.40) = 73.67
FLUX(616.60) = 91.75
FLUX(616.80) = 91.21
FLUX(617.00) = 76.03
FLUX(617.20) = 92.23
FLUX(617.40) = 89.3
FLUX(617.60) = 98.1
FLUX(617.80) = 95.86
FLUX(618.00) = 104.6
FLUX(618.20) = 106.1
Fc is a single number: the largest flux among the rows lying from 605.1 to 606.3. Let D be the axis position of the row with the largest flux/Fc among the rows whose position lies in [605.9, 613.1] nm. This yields 607.00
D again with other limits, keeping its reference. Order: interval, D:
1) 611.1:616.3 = 611.60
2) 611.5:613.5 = 611.60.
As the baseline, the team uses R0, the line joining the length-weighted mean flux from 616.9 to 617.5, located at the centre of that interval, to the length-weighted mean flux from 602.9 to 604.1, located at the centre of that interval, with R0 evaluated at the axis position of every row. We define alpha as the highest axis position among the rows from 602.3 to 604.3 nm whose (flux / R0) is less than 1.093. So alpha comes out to 604.20 nm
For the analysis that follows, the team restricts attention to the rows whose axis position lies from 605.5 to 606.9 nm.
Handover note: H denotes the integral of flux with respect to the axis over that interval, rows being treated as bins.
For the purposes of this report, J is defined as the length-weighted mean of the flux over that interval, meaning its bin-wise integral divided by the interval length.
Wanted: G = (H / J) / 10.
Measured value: 0.14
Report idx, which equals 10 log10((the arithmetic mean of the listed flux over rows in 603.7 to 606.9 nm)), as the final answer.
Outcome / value 20.1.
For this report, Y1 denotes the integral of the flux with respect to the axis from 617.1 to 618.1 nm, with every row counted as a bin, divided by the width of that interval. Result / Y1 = 96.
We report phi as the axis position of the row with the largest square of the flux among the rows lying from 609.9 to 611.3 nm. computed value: 610.00 nm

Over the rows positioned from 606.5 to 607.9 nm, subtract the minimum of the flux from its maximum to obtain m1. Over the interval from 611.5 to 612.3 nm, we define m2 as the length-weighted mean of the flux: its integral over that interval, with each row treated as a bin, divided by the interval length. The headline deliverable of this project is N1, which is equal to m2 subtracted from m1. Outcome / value -81.3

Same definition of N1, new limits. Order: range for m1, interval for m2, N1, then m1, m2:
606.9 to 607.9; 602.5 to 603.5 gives -96.8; 7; 104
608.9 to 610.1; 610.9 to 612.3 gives -86.4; 11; 98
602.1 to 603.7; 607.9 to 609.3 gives -87.6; 13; 101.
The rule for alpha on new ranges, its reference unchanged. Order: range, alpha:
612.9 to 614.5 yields 613.80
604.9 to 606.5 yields 606.40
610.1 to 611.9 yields 611.20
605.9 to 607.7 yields 607.40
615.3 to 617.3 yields 617.20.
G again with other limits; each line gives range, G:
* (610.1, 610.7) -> 0.06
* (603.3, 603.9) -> 0.06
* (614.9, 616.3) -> 0.14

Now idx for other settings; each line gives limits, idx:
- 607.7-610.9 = 20.0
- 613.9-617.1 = 19.7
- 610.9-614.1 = 19.9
